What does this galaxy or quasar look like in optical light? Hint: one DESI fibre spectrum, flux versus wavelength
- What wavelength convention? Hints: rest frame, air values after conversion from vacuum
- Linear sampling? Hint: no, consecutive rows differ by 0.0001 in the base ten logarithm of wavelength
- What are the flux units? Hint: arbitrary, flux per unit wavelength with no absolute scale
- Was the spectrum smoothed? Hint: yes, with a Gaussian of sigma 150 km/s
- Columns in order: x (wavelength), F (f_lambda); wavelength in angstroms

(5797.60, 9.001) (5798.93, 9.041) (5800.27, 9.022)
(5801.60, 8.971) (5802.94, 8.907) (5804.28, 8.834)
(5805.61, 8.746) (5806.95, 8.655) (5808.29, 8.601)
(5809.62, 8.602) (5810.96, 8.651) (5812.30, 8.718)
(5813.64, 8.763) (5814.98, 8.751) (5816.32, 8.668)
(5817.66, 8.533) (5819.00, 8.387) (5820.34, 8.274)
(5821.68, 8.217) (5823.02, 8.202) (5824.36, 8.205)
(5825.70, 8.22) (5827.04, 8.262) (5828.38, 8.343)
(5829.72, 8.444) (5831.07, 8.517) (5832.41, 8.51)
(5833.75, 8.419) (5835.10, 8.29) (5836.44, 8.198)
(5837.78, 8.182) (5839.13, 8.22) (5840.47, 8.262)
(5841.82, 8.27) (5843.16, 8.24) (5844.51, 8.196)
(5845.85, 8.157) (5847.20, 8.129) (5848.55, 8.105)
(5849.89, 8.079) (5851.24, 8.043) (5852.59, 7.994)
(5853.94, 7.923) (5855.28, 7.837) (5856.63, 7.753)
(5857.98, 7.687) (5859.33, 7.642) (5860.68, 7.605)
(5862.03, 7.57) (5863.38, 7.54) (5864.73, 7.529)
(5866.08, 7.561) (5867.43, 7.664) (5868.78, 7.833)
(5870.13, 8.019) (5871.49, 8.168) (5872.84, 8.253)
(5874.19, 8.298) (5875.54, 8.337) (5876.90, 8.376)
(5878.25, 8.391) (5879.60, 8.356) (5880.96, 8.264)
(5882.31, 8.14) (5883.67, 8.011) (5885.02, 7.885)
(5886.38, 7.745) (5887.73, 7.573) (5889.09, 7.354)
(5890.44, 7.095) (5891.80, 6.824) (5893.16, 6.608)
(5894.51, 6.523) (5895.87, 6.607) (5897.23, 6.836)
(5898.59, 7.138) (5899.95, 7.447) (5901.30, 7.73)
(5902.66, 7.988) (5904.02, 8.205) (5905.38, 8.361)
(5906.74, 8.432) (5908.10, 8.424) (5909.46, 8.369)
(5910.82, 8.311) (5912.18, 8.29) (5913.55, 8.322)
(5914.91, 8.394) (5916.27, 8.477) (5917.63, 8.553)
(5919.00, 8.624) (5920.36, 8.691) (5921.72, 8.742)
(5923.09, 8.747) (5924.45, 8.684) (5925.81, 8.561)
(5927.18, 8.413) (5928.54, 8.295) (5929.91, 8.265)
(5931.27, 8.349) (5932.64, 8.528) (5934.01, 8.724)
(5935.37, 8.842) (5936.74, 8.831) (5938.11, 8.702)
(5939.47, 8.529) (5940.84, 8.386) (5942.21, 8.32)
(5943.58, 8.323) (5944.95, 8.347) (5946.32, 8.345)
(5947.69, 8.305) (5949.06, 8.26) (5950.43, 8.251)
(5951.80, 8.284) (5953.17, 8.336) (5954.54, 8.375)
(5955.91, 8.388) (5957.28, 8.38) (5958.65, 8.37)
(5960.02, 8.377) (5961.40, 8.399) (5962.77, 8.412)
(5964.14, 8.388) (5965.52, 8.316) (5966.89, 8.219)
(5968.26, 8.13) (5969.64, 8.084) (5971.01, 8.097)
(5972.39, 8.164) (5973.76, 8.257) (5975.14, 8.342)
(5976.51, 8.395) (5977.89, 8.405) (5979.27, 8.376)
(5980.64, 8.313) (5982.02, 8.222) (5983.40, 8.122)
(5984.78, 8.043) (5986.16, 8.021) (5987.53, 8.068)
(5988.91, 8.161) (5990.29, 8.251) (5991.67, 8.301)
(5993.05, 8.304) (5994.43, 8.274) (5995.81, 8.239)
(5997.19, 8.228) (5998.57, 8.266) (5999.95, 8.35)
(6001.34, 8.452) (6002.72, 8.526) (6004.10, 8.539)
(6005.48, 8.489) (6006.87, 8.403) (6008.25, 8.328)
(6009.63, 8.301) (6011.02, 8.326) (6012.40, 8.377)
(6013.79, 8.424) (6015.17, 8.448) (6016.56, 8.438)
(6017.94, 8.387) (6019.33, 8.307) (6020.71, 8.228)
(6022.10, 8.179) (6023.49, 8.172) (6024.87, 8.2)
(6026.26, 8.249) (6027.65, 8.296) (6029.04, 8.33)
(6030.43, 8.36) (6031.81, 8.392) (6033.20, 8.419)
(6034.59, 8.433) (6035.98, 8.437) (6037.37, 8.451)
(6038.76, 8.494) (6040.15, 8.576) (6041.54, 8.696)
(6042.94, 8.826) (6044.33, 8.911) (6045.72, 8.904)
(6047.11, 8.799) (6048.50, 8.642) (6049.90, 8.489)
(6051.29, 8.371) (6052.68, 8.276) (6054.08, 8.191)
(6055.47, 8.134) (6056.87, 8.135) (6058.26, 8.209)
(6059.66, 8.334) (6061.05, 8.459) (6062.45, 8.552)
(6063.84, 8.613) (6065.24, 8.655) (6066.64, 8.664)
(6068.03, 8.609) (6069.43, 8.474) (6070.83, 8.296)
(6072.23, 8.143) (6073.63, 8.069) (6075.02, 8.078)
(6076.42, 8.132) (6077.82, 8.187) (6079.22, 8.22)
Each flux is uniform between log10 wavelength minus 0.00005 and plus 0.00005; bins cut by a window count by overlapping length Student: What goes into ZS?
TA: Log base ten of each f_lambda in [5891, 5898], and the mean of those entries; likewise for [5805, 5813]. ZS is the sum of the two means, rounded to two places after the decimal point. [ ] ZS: 1.76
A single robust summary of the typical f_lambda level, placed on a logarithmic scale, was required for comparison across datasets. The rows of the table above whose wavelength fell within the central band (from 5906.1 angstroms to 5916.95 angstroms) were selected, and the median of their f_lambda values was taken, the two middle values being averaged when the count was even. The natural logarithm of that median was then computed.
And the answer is 2.13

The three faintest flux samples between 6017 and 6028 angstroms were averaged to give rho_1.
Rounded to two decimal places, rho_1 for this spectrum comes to 8.18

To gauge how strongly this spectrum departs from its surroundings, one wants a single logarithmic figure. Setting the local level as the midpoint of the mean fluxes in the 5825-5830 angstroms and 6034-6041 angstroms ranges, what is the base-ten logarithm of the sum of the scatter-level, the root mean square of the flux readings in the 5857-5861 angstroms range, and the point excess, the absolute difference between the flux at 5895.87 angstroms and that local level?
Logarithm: 0.975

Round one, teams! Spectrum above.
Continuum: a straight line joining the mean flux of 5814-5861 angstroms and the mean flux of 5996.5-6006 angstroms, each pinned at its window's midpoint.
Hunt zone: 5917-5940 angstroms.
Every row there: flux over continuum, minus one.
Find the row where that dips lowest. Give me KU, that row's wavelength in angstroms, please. 5929.91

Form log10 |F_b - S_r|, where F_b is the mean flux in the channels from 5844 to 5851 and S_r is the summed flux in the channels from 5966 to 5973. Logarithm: 1.51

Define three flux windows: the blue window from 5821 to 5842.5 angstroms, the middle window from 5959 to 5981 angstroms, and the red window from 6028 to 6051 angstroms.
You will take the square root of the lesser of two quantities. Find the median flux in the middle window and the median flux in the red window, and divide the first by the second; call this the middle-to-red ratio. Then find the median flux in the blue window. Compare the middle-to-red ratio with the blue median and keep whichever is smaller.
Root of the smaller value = 0.99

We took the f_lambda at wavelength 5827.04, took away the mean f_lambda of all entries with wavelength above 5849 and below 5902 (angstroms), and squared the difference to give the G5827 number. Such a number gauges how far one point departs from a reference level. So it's 0.32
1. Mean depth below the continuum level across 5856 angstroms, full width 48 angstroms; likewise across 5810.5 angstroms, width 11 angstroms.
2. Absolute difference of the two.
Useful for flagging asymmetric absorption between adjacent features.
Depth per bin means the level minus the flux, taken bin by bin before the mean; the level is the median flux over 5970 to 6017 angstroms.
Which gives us 0.64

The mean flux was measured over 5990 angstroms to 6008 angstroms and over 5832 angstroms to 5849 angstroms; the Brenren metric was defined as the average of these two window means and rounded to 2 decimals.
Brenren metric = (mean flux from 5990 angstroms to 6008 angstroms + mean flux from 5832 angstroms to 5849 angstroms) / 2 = 8.30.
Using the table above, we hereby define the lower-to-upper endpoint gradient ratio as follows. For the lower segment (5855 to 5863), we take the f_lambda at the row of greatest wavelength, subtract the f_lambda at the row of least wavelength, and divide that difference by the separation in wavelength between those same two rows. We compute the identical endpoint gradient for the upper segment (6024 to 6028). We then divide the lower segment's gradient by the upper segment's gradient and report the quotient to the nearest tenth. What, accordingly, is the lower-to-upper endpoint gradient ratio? -1.1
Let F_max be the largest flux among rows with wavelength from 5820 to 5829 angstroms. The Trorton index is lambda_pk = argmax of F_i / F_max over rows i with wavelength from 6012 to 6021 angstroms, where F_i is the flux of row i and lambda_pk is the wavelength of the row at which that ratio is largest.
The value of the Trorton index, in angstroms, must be 6015.17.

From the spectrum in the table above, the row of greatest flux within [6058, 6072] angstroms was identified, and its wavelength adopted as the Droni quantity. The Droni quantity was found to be 6066.64 angstroms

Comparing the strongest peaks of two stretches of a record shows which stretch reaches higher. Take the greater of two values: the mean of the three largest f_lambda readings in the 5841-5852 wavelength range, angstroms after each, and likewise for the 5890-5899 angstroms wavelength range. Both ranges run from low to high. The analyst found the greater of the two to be 8.24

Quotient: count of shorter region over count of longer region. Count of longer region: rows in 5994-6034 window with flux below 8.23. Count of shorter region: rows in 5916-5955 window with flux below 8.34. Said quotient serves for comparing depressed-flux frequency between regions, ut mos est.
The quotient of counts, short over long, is 1.8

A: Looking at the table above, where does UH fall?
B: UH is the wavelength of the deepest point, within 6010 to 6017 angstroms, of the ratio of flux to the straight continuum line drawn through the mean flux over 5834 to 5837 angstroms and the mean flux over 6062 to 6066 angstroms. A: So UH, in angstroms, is 6011.02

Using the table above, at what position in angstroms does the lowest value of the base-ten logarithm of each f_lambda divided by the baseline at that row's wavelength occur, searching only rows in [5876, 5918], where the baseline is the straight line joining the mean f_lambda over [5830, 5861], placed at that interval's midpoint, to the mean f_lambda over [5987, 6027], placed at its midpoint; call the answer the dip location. 5894.51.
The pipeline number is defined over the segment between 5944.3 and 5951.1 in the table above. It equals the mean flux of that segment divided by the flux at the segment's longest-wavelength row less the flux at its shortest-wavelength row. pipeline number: -86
